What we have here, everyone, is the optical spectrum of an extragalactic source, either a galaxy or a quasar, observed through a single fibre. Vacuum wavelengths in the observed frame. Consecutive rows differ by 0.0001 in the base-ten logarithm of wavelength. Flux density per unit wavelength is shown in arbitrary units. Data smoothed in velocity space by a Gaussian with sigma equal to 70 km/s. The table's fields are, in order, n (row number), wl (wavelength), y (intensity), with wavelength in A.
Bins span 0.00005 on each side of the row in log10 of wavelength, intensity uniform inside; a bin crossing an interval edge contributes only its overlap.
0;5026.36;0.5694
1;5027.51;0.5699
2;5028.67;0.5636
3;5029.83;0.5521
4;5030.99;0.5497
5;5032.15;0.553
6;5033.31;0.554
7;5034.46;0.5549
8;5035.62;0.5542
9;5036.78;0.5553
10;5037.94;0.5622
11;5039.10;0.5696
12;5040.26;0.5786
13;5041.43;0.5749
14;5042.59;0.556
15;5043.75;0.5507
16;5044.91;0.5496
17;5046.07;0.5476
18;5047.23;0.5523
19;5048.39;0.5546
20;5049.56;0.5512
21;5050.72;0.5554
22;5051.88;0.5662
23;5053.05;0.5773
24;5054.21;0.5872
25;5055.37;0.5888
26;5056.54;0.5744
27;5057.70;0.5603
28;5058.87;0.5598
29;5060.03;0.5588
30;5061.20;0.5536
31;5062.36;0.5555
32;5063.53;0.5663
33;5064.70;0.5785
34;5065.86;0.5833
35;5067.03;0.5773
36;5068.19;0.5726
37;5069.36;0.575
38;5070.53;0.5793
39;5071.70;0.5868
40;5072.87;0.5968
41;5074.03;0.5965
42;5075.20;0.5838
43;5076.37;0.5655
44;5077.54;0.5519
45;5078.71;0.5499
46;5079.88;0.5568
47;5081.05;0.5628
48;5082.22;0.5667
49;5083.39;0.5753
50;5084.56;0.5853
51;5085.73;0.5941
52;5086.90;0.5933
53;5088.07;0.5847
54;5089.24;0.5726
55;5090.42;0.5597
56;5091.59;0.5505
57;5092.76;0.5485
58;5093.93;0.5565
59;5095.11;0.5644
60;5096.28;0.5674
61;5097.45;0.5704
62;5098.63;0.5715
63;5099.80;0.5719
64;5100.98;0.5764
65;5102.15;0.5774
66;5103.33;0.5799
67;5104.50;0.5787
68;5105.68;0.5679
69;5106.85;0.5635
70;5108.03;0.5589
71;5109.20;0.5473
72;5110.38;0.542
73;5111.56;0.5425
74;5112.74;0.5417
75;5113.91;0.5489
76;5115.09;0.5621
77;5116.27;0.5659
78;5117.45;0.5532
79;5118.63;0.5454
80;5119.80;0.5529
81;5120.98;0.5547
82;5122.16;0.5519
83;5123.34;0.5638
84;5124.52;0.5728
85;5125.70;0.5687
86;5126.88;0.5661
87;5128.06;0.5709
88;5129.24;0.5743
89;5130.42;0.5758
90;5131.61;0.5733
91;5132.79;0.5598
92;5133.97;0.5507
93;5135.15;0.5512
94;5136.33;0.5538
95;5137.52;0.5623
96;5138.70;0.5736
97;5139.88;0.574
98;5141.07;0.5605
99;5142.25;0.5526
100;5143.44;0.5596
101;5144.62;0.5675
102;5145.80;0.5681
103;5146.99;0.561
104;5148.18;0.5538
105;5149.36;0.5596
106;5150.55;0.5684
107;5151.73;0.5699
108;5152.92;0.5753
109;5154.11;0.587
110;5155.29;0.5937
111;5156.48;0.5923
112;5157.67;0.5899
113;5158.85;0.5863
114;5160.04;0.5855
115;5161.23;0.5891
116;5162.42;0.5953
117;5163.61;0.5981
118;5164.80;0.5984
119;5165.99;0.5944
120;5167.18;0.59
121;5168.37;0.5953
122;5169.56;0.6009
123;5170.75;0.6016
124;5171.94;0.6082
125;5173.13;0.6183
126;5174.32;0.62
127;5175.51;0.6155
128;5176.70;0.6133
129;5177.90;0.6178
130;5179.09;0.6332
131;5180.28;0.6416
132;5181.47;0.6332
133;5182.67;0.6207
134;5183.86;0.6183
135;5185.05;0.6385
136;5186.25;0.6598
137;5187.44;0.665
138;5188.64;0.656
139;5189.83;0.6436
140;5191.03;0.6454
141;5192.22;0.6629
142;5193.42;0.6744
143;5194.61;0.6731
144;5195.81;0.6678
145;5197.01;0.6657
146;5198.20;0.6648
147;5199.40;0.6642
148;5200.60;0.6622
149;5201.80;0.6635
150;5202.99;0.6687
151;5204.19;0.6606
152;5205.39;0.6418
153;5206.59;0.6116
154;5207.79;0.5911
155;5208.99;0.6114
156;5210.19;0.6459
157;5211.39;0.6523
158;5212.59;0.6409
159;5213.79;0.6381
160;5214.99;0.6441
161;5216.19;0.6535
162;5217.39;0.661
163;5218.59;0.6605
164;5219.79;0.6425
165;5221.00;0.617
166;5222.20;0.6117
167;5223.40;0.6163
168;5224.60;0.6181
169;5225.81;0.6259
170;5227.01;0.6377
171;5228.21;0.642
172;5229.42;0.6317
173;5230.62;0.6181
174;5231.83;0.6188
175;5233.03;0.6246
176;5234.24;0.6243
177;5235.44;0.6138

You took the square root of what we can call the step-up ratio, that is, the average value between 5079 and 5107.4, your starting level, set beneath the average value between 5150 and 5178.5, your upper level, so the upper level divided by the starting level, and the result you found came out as 1.022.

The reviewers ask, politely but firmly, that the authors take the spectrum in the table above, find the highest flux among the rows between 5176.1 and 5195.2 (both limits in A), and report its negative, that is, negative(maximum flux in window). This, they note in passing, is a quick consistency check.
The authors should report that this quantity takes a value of -0.67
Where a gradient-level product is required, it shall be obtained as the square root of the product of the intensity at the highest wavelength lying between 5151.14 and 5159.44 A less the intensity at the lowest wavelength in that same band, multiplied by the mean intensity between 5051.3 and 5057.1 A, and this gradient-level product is 0.10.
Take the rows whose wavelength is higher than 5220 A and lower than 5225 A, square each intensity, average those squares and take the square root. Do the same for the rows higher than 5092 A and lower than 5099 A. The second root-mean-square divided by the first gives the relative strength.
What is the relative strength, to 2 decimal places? 0.91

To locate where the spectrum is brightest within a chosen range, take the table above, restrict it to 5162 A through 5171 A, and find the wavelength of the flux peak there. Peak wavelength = 5170.75 A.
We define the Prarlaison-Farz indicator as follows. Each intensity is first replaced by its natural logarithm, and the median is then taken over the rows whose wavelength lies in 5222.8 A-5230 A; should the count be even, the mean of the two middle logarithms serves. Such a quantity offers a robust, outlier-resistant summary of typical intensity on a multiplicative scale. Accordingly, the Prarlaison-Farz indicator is -0.46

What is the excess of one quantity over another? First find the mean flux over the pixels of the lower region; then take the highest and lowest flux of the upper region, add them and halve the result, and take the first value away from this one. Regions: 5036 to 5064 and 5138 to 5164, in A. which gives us 0.013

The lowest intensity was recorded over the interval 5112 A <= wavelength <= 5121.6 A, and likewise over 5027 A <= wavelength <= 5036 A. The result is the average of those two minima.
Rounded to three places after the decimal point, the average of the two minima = 0.546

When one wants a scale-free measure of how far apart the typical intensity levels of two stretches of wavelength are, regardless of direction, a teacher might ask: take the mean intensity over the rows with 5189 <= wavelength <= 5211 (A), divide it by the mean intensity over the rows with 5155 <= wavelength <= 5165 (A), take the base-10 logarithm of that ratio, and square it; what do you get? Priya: 0.0017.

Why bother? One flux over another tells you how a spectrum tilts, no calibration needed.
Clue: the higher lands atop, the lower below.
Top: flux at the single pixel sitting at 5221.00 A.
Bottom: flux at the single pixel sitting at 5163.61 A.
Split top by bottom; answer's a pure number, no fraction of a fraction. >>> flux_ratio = 1.03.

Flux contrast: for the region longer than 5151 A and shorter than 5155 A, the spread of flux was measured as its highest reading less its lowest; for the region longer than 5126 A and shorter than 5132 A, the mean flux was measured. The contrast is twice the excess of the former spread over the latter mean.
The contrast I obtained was -1.11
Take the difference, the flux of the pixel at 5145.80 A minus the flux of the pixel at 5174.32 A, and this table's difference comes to -0.05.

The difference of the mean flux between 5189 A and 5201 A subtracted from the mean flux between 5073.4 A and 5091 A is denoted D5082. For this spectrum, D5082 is -0.09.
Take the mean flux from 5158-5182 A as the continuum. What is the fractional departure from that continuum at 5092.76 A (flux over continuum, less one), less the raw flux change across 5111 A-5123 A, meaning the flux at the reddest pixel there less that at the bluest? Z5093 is -0.11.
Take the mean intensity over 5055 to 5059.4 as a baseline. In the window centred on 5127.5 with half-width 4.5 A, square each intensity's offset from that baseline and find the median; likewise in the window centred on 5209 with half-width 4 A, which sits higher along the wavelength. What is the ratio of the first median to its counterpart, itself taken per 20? 0.0001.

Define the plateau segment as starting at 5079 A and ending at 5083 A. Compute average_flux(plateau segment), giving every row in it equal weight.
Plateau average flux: 0.562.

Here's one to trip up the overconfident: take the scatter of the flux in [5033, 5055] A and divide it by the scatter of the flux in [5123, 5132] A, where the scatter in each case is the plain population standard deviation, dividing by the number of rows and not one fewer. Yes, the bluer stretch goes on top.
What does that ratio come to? 2.9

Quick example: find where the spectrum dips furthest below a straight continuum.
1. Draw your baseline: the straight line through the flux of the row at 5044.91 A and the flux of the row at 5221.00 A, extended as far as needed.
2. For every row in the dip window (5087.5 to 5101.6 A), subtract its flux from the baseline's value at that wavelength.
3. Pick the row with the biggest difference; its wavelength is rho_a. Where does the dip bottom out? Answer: 5092.76 A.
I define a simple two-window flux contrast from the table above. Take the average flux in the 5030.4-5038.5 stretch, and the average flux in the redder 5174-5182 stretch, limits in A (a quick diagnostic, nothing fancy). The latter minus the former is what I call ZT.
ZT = 0.070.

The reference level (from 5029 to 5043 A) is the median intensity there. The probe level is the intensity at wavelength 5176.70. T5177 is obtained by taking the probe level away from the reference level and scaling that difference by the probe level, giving -0.095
